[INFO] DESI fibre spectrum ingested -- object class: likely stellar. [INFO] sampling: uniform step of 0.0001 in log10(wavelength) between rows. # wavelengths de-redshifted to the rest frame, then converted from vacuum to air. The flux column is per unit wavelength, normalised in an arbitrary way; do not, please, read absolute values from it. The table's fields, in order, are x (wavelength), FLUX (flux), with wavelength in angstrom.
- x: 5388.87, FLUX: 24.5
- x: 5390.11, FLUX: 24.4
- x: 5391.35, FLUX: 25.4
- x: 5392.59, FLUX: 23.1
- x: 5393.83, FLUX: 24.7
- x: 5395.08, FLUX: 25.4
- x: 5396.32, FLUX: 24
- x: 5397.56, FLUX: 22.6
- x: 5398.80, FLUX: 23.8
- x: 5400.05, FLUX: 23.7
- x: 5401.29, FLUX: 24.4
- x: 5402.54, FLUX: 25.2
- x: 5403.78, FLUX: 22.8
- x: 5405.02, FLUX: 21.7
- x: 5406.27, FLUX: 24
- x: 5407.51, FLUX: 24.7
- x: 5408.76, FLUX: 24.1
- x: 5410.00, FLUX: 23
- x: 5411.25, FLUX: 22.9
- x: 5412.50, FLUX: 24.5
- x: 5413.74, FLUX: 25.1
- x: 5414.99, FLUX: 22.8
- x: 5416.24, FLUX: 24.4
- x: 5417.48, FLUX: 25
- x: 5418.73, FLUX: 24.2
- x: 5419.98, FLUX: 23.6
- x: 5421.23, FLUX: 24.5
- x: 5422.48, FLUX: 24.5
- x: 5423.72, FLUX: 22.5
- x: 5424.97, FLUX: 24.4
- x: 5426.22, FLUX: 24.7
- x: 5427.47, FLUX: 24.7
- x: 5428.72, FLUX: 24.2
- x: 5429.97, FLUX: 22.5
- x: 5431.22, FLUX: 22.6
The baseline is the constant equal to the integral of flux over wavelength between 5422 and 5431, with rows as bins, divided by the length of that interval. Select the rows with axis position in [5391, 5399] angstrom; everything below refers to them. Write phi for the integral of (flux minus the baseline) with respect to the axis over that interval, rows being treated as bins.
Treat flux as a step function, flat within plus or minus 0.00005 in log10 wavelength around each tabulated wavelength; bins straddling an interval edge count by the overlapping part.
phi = 2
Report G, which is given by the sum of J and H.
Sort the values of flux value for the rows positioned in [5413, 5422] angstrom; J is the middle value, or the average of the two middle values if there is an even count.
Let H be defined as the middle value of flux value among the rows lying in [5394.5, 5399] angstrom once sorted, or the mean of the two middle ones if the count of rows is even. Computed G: 48.3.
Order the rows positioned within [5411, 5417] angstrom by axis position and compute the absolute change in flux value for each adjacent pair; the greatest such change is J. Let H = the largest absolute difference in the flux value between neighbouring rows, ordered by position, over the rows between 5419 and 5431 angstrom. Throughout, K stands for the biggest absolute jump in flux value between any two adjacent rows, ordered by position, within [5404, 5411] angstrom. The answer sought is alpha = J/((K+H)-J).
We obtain 1.15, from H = 2.0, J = 2.30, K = 2.30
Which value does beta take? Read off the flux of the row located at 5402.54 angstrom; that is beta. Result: 25.2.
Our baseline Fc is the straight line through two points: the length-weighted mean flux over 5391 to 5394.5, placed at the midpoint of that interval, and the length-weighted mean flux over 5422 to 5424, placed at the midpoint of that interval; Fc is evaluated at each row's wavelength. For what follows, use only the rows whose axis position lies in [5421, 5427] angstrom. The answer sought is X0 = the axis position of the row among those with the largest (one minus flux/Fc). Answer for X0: 5423.72 angstrom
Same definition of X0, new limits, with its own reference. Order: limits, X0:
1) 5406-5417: 5414.99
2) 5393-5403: 5397.56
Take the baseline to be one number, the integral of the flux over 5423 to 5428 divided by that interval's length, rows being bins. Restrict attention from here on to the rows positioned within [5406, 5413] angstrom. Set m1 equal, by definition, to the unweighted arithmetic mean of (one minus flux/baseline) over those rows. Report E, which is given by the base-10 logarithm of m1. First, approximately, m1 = 0.0098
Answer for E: -2.01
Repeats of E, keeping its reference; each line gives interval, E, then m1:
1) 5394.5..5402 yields -2.30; 0.0050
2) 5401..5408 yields -1.90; 0.0126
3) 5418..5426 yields -2.19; 0.0064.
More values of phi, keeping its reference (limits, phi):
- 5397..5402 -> -1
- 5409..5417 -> 0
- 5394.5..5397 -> 2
